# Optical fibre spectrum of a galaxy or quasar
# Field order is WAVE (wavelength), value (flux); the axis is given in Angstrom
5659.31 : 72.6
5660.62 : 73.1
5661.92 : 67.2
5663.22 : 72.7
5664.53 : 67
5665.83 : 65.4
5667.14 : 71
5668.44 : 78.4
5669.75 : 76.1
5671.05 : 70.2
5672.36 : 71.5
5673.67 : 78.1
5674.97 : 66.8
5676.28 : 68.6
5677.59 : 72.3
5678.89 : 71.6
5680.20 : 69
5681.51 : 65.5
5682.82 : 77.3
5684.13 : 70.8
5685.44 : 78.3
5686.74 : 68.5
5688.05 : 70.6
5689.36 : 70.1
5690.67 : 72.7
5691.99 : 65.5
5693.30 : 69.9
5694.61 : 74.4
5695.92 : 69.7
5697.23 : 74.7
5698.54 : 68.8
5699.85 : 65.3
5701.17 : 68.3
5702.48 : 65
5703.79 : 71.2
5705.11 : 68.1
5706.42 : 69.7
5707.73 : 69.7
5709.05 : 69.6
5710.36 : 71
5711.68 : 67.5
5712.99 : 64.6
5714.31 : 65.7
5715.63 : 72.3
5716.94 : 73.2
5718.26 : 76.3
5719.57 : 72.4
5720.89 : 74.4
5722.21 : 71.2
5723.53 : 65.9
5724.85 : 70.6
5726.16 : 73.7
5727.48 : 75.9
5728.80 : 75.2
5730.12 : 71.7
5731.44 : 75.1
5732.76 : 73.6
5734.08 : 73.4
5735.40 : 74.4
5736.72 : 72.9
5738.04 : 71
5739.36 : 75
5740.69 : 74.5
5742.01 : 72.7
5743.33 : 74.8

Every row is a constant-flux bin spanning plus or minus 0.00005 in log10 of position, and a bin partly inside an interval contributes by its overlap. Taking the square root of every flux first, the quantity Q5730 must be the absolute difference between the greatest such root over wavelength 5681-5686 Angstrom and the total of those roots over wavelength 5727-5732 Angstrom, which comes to 25.7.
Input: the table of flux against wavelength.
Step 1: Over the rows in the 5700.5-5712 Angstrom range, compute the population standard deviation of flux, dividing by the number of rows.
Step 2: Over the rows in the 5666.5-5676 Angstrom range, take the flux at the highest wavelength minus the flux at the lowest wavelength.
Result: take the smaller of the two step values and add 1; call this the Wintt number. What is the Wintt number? -3.2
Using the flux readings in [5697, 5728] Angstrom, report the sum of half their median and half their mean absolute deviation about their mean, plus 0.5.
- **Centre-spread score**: 37.0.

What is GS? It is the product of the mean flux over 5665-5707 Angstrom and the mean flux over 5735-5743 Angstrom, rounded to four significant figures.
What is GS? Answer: 5193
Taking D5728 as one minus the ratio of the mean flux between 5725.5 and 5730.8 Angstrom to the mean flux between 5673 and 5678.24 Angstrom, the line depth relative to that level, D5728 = -0.04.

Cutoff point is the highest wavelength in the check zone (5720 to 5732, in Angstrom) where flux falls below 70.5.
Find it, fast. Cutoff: 5723.53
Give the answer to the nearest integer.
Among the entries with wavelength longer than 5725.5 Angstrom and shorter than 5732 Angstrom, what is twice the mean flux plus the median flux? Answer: 224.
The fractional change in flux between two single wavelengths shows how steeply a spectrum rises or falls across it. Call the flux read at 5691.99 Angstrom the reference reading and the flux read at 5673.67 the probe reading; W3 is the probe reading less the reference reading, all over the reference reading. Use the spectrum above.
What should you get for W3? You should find 0.19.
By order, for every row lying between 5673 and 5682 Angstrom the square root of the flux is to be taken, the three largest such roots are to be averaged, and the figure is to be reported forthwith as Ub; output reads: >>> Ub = 8.60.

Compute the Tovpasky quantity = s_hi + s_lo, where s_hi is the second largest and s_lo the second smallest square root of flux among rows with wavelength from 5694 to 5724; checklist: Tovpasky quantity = 16.7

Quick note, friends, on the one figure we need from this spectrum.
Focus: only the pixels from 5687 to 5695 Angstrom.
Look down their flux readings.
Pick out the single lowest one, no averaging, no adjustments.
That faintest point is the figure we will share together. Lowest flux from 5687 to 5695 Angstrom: 65.5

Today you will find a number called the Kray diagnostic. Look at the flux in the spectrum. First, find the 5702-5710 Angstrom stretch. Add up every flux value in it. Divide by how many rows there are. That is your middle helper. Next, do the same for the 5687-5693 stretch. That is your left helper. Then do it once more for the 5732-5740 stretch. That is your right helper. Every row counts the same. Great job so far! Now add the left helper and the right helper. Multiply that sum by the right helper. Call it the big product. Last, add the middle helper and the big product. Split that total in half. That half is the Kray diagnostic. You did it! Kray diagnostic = 5285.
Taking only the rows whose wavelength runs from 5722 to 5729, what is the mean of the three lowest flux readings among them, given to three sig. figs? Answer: 69.2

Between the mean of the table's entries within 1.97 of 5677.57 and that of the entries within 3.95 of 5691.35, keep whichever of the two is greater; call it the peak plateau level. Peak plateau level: 70.8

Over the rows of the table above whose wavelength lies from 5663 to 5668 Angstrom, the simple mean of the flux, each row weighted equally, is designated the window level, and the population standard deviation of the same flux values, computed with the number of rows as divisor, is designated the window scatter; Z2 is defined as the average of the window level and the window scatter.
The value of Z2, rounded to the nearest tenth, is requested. 36.0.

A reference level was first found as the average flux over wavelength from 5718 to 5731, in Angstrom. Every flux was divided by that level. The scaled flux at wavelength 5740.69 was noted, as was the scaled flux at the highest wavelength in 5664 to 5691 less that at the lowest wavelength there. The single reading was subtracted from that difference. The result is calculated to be -0.95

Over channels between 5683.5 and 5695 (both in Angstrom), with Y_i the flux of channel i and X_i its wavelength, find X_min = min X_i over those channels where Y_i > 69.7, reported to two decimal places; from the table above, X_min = 5684.13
